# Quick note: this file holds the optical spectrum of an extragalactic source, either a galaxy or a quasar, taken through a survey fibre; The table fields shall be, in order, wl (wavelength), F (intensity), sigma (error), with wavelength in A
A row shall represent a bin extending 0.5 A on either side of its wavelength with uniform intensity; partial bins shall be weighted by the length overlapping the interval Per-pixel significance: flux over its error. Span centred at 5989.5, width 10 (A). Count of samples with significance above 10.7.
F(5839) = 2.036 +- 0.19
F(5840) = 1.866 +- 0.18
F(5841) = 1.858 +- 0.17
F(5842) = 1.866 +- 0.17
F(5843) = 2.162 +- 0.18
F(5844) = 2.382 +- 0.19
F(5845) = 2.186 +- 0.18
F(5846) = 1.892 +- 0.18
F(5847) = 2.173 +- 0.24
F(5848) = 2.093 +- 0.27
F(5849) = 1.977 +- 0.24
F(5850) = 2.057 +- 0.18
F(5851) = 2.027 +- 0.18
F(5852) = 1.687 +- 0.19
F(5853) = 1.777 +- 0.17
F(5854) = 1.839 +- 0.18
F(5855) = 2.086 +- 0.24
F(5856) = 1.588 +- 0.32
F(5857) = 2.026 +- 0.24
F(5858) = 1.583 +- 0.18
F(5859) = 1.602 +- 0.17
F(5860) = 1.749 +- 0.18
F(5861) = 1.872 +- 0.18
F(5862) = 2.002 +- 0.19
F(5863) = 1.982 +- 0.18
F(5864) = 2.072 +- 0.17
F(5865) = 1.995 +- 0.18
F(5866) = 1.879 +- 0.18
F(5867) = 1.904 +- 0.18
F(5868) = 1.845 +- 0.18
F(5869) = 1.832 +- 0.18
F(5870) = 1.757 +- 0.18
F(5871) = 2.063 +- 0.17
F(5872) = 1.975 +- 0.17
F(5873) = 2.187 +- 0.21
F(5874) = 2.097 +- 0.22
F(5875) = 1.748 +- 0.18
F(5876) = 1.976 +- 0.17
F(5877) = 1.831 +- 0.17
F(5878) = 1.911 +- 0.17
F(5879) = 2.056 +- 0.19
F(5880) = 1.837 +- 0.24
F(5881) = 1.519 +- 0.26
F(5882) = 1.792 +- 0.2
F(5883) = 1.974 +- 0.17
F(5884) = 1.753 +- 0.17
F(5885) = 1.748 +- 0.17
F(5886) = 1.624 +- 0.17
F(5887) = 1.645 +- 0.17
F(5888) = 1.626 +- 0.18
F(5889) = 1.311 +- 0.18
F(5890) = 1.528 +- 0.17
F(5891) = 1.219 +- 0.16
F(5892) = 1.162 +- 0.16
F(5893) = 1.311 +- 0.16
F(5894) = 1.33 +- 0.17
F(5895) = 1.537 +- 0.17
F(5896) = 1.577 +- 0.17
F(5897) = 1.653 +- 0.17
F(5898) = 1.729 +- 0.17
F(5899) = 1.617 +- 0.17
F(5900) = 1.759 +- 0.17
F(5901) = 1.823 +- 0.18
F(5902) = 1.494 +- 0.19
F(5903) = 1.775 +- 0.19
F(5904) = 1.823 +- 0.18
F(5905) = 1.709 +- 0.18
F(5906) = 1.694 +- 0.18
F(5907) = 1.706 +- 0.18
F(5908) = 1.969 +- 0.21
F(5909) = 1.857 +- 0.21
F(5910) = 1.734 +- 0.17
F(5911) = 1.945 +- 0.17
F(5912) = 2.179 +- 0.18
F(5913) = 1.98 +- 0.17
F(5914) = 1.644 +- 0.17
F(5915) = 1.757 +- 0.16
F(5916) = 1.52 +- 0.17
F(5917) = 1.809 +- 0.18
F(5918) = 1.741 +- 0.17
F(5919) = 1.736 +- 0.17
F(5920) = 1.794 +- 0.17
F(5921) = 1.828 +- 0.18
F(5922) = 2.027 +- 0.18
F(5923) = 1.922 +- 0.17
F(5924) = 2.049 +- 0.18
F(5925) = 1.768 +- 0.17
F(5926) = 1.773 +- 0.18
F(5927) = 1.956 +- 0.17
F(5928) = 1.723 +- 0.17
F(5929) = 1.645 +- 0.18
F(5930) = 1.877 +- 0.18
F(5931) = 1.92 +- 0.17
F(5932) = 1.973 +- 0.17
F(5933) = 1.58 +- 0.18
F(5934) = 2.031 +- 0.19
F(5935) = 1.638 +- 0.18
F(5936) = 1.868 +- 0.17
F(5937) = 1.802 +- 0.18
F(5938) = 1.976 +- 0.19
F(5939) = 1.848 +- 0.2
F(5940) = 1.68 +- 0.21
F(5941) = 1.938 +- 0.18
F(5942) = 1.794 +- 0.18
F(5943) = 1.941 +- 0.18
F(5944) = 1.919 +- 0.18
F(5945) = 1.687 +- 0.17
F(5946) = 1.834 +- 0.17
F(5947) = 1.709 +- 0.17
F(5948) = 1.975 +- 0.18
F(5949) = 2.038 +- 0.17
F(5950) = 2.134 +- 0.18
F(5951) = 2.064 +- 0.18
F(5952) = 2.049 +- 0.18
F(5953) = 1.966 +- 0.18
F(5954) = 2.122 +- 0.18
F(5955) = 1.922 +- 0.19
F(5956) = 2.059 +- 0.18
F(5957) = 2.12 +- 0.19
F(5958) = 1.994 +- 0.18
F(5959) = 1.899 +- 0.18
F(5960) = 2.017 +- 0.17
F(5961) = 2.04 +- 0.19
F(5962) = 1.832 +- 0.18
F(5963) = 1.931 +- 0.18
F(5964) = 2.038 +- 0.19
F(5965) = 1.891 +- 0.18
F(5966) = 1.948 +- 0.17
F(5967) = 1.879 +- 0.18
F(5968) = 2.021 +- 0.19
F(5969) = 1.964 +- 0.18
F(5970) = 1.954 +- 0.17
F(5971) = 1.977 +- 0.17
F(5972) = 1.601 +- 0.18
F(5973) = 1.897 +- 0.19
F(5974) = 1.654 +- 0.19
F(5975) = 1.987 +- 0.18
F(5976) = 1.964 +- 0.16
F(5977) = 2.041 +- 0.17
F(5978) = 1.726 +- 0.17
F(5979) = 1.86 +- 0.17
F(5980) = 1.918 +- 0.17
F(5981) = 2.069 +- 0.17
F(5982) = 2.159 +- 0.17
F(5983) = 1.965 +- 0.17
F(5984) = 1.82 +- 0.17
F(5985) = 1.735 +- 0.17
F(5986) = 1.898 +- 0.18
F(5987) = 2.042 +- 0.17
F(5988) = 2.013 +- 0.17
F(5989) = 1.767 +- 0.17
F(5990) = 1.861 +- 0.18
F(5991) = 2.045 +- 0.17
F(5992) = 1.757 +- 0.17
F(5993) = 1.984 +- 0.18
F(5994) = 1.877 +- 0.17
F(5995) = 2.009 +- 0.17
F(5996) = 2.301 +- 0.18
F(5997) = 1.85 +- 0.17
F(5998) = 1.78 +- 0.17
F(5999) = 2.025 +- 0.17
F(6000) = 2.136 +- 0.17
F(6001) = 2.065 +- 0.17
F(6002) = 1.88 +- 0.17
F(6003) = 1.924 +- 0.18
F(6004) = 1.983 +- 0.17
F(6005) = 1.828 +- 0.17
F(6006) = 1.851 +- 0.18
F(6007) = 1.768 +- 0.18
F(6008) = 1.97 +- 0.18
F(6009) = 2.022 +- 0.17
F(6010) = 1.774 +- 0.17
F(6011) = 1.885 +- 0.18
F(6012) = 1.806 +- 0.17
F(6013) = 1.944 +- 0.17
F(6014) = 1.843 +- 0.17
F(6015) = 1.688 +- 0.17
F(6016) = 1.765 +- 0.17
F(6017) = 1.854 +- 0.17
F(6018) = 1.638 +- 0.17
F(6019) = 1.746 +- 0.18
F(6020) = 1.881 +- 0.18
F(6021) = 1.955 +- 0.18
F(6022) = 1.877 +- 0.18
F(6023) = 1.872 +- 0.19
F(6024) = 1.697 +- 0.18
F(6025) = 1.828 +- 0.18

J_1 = 5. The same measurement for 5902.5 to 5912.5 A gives 2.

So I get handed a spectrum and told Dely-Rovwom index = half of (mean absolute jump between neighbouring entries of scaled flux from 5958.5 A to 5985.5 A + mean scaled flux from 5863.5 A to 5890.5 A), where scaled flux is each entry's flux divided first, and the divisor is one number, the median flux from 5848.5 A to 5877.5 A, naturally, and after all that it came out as 0.517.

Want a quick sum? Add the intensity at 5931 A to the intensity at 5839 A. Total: 3.96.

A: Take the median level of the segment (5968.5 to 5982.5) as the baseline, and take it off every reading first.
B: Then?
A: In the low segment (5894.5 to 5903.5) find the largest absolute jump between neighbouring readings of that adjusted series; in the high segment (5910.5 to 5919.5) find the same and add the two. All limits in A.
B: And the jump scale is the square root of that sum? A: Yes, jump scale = 0.82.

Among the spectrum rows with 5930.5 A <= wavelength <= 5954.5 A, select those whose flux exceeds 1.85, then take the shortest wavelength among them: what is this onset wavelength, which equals 5931 A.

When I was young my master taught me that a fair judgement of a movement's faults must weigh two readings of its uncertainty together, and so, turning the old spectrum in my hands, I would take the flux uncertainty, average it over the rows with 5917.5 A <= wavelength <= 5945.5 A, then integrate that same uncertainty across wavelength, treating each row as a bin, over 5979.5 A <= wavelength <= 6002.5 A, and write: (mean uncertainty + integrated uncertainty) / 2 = 2.06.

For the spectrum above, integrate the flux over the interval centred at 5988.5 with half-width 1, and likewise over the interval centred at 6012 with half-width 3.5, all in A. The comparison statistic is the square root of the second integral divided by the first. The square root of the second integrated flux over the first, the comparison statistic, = 1.9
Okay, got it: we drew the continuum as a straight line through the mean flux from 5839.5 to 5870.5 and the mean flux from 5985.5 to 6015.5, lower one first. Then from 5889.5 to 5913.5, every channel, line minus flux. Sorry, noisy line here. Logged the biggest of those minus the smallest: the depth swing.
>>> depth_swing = 1.0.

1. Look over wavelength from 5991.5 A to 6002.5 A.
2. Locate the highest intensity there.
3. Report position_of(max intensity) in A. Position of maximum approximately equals 5996 A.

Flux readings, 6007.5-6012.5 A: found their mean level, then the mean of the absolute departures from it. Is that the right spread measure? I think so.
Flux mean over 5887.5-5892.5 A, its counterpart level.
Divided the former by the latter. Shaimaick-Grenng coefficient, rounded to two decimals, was 0.06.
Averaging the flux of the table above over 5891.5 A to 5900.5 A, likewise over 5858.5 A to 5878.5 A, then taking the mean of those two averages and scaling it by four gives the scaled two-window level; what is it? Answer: 6.87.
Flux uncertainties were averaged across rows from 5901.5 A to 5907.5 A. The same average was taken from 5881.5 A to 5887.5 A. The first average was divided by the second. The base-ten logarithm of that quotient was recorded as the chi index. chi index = 0.020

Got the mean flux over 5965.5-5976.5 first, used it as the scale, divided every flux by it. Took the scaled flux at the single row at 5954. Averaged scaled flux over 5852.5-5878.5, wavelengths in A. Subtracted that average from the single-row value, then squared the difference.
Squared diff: 0.015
